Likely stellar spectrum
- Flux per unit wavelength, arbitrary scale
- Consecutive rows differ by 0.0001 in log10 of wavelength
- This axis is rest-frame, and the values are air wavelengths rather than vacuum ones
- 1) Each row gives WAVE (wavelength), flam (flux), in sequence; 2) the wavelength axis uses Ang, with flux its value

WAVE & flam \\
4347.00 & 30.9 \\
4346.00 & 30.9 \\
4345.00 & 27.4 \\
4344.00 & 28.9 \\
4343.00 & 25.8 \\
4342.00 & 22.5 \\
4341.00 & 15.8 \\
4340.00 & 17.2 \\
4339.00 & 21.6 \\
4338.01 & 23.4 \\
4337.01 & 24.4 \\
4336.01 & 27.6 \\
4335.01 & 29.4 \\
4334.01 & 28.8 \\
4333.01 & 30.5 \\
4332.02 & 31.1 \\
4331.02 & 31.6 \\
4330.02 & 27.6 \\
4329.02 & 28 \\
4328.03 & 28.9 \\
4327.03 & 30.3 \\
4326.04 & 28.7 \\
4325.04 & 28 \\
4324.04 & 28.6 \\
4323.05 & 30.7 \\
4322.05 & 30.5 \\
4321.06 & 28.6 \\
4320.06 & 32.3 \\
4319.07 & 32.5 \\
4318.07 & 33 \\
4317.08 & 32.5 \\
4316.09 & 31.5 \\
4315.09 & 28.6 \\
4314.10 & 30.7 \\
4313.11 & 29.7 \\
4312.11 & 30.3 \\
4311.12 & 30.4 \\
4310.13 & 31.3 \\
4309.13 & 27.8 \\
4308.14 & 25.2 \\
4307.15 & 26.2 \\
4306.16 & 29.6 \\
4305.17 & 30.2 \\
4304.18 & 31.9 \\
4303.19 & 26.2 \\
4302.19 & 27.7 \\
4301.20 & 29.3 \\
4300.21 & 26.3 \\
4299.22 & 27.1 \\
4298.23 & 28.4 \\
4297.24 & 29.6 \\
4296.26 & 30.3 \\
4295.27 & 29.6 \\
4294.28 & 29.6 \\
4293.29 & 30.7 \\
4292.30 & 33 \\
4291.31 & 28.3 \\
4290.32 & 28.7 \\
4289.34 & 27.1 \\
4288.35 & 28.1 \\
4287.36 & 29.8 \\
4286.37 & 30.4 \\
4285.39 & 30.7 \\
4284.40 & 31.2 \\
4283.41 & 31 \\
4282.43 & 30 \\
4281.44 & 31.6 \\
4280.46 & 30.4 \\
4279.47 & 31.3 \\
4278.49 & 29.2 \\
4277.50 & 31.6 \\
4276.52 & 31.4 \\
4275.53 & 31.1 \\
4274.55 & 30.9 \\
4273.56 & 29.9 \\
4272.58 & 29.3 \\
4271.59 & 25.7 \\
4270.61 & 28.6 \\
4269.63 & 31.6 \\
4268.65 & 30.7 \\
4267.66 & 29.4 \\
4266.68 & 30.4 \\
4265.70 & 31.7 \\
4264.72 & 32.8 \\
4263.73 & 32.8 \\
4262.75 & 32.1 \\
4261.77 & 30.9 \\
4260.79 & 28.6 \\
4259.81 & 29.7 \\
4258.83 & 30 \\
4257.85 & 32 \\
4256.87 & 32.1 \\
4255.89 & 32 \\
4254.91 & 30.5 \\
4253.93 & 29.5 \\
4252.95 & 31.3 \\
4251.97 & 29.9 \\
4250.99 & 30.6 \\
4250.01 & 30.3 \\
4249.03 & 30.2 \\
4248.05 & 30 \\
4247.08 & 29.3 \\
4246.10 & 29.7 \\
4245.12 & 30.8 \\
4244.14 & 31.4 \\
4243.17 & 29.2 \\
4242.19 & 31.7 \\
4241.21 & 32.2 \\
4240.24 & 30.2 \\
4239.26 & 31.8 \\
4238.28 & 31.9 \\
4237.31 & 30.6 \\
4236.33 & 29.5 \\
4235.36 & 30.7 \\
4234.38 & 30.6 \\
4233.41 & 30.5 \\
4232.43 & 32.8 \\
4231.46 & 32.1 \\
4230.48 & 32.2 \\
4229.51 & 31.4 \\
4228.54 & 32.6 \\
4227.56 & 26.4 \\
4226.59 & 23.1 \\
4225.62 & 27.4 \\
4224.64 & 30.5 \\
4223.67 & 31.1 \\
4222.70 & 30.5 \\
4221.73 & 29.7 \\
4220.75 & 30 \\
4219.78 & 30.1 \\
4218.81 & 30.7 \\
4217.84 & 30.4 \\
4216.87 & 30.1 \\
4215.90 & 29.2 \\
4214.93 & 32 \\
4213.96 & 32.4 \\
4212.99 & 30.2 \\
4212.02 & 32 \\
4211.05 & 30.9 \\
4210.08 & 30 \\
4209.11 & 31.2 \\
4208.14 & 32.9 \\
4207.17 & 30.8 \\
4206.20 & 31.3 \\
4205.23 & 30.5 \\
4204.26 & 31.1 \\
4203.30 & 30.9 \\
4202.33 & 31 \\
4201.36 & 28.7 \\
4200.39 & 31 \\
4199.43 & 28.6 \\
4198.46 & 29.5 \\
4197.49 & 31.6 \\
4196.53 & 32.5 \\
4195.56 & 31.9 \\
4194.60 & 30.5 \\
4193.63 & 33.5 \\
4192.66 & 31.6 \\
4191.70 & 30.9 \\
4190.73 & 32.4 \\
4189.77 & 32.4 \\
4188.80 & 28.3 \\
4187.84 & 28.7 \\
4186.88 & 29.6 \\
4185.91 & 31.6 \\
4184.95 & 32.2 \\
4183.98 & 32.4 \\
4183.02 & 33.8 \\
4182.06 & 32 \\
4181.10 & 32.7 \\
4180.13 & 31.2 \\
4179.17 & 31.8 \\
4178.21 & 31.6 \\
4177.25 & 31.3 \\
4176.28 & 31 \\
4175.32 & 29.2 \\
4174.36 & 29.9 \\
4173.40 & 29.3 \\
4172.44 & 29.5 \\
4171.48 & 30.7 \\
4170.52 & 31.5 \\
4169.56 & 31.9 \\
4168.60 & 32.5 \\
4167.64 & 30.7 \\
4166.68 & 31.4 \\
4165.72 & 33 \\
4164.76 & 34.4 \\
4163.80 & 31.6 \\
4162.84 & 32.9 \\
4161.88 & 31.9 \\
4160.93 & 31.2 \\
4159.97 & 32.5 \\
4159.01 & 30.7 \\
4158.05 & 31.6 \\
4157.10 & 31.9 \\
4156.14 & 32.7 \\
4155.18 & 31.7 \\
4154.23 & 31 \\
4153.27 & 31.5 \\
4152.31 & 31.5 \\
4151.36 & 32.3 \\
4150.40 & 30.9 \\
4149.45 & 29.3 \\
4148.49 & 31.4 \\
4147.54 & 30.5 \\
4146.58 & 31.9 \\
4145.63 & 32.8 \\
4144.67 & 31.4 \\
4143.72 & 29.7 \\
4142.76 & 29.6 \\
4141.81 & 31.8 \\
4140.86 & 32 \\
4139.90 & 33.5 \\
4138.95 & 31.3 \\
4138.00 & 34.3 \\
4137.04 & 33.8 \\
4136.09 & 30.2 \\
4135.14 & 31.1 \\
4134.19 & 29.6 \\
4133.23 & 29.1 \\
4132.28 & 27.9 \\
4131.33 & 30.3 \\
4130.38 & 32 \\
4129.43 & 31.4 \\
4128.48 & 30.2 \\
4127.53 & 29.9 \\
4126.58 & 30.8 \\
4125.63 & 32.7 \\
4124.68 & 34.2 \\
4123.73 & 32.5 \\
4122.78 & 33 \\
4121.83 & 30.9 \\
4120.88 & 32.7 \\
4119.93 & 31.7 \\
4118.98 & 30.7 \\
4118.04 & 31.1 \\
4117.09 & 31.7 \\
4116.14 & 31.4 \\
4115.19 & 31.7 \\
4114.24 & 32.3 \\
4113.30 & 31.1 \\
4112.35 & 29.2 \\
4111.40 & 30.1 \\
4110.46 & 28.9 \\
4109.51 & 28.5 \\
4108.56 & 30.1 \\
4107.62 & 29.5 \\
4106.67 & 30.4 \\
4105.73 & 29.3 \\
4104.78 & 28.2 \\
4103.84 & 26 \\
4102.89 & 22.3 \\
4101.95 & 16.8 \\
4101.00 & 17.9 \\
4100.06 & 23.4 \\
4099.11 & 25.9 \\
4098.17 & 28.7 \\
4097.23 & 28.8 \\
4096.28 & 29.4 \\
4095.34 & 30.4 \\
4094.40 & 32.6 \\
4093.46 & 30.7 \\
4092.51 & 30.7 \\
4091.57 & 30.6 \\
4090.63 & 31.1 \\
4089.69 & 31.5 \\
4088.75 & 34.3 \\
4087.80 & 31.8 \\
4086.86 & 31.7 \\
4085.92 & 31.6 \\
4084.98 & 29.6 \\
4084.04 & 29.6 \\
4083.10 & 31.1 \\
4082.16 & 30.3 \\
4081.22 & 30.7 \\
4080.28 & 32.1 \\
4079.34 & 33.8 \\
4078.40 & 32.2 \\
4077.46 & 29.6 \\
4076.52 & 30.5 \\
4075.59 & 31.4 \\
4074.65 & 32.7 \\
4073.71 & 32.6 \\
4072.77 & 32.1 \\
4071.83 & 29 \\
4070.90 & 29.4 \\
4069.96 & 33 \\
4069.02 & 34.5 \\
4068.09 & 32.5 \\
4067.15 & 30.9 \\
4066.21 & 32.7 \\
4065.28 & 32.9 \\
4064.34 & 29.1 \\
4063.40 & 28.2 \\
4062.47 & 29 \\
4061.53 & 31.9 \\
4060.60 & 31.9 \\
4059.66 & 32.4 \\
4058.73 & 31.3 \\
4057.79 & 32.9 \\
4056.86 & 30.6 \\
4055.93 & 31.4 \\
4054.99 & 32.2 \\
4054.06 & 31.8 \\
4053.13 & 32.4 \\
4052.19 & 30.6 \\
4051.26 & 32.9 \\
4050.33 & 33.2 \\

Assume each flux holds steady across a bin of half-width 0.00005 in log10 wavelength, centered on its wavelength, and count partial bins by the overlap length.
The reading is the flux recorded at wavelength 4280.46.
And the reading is 30.4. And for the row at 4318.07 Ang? 33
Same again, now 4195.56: 31.9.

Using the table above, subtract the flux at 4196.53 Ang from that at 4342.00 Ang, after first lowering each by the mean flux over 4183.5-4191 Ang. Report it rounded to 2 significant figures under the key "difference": -10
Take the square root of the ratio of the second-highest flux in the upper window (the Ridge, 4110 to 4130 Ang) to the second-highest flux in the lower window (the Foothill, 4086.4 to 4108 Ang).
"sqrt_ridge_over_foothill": 1.01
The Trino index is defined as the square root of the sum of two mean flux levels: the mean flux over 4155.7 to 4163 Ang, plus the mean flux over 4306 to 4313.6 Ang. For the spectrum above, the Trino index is 7.79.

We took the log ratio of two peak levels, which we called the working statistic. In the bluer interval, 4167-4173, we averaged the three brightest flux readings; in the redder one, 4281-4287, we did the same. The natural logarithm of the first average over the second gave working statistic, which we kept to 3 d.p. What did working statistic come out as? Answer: 0.022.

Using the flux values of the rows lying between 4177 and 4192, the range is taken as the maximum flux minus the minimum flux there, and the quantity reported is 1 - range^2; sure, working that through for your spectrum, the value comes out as -29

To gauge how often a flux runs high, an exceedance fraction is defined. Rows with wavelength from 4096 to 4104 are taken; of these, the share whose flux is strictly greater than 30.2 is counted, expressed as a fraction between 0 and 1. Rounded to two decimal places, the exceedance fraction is 0.00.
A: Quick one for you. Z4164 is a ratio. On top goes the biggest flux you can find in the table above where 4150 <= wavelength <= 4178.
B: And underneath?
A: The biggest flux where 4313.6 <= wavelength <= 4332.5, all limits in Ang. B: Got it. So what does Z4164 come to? 1.04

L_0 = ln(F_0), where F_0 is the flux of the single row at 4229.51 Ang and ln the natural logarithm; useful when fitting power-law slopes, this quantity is 3.45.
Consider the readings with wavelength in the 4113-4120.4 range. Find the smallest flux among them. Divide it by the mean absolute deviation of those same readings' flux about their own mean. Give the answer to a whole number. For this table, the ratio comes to 79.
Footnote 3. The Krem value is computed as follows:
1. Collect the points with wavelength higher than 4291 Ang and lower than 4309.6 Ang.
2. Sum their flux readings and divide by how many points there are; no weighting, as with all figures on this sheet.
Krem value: 28.8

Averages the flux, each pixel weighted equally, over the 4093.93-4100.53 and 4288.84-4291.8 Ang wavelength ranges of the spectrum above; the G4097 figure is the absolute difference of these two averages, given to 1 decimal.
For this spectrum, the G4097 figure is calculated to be 0.4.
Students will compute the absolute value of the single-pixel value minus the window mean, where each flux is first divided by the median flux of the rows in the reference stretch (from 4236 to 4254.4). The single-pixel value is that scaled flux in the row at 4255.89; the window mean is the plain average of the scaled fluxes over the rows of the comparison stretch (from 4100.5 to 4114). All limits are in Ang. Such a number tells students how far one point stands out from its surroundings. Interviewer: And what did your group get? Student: 0.16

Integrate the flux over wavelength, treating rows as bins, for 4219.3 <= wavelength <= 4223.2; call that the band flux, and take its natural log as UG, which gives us 4.76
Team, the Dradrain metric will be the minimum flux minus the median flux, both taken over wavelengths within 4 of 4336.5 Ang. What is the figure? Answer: -8.8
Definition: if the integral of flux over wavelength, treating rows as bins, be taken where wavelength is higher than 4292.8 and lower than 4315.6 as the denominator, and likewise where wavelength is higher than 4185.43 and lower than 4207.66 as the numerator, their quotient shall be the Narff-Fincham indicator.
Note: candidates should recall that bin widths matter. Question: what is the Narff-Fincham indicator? 1.04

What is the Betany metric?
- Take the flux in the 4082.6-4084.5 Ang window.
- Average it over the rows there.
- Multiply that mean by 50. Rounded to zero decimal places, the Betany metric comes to 1518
